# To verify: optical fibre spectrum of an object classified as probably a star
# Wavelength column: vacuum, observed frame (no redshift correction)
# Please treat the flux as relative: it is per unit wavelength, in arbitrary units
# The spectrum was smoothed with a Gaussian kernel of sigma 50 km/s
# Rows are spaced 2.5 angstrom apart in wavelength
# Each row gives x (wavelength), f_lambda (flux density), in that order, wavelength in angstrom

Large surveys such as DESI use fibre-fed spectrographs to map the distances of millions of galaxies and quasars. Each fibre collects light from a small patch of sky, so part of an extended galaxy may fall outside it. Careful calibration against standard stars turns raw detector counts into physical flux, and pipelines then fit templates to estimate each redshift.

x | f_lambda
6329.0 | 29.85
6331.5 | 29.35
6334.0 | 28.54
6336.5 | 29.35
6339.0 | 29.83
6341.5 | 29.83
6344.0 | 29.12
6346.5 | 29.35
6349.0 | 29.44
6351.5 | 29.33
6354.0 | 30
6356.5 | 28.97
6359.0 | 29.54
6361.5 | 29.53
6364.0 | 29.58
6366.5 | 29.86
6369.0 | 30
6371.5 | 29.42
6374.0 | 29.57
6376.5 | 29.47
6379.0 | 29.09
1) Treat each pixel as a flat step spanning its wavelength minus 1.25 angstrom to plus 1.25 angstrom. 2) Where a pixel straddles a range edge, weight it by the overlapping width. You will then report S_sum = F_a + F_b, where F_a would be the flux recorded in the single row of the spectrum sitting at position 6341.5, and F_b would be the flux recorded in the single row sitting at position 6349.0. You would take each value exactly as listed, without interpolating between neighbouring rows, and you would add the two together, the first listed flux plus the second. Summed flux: 59.27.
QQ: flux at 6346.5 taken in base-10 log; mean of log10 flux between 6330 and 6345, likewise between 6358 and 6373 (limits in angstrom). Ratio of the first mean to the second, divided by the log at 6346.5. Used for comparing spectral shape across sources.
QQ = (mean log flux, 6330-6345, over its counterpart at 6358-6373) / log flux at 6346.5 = 0.679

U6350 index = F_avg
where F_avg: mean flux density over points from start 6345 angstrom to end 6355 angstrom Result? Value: 29.5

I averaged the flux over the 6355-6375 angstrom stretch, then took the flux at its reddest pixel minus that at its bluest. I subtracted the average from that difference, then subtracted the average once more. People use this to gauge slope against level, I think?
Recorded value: -58.5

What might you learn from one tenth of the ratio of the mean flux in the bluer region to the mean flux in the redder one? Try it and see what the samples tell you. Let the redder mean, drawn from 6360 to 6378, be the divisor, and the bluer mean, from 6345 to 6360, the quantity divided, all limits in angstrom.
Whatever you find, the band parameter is 0.099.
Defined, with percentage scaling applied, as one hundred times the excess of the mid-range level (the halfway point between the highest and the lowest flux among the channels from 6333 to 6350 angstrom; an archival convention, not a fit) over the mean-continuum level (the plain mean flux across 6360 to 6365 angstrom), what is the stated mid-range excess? -37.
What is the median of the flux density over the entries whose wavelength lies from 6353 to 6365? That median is 29.5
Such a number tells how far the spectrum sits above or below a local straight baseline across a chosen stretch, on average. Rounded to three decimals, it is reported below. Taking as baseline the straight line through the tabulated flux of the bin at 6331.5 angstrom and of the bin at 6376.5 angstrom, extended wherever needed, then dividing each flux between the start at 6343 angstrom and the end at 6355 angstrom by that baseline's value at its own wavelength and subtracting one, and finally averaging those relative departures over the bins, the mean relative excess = 0.002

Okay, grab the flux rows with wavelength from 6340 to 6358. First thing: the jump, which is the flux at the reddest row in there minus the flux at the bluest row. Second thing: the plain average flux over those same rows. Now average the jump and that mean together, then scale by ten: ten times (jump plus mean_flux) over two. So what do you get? 143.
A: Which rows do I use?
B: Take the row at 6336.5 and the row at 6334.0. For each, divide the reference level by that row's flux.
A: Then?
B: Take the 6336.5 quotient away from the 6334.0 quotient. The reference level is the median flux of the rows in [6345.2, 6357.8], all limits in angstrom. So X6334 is 0.028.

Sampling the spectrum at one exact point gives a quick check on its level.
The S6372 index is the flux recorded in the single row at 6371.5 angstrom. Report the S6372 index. 29.42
